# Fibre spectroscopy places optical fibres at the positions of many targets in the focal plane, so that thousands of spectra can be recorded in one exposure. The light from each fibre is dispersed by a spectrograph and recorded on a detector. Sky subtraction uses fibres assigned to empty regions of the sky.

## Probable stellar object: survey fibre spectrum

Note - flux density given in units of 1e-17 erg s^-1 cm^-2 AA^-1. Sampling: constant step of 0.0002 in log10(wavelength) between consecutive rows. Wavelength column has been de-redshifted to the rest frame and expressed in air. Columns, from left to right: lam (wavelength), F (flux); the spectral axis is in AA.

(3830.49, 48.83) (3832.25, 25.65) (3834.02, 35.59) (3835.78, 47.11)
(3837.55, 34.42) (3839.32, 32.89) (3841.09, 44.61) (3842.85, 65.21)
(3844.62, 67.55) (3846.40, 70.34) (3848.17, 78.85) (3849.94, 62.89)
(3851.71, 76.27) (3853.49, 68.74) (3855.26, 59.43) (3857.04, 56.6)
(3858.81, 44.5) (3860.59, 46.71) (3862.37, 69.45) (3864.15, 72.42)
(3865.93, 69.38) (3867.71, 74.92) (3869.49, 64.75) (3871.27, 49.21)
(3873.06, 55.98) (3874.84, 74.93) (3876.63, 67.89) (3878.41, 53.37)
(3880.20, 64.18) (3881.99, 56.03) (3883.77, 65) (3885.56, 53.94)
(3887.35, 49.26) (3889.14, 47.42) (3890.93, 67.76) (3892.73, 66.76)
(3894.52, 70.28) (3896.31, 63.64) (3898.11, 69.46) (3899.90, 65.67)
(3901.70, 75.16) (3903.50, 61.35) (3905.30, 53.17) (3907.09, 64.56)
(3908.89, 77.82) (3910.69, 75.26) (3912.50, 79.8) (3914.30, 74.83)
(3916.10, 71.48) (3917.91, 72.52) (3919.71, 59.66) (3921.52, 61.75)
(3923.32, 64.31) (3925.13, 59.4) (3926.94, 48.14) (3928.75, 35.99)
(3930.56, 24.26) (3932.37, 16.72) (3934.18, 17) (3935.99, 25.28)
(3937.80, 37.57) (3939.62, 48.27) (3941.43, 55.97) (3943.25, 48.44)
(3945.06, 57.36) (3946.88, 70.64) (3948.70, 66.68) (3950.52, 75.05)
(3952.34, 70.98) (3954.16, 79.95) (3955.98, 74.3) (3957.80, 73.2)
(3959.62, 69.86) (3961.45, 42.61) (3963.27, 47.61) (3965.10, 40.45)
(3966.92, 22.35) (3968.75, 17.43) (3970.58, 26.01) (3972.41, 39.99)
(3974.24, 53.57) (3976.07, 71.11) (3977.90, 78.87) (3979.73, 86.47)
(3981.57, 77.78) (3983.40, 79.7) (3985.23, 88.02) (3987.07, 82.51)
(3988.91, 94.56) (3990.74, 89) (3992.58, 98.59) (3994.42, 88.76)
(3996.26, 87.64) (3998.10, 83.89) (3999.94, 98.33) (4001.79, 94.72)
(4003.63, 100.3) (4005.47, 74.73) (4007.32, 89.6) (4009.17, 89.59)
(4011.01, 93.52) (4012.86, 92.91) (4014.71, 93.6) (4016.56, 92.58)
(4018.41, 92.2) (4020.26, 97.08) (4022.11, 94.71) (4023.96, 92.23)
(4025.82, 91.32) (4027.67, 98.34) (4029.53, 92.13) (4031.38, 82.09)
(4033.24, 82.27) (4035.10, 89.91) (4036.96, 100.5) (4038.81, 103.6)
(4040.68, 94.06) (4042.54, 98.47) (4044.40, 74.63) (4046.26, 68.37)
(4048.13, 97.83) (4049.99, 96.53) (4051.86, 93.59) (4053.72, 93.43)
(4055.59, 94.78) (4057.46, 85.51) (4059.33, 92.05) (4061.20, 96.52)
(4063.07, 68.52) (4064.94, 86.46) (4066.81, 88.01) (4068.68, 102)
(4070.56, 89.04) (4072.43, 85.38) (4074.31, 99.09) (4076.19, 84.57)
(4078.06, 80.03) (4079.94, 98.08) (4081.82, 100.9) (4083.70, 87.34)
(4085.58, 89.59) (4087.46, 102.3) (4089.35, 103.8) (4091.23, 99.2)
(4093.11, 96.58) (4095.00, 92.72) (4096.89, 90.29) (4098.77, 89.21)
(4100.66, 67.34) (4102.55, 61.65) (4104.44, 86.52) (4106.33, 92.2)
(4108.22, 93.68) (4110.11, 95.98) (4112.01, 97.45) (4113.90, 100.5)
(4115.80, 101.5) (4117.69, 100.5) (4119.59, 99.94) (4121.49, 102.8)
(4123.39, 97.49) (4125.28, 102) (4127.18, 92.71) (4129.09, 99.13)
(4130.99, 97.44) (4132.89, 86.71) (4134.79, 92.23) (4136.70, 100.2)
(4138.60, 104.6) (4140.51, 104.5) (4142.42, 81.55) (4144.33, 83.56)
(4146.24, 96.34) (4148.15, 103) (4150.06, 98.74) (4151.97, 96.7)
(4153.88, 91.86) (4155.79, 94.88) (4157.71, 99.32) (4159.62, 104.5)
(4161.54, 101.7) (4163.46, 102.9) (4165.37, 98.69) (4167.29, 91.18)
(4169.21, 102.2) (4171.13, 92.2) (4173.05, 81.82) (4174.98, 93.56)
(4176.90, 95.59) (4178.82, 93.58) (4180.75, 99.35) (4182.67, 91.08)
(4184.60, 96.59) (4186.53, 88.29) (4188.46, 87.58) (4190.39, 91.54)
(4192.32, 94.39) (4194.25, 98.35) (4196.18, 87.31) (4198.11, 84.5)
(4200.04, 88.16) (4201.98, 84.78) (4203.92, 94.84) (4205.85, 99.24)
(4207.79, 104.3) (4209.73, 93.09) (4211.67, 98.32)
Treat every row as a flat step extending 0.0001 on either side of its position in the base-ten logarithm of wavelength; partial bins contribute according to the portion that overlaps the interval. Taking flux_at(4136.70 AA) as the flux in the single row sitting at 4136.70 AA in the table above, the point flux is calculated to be 100.2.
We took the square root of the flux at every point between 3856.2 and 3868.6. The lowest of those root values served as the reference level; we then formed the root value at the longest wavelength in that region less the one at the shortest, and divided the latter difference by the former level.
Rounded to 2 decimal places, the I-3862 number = 0.17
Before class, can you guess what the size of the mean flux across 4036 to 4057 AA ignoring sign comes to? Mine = 92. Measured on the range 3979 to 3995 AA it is 87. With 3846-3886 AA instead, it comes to 63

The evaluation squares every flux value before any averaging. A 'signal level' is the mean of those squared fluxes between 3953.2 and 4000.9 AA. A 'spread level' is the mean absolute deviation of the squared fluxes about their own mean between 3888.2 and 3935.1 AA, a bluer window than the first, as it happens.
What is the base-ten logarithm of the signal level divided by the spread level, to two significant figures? 0.59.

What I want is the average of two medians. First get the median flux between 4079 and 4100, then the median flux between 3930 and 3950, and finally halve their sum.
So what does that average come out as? 72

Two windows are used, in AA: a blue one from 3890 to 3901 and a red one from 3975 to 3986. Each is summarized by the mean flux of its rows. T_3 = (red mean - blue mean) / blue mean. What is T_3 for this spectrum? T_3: 0.2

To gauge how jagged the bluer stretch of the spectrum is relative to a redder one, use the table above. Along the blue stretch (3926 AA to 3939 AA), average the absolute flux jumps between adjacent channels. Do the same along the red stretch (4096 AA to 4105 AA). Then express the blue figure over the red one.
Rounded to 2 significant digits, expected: 0.65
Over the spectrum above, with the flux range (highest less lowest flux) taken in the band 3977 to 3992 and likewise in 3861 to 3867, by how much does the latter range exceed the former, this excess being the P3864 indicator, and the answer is -14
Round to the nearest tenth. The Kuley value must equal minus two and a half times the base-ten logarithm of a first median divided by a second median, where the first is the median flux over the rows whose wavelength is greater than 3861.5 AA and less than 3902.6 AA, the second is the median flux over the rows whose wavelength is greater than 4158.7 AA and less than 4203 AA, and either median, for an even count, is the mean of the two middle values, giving 0.4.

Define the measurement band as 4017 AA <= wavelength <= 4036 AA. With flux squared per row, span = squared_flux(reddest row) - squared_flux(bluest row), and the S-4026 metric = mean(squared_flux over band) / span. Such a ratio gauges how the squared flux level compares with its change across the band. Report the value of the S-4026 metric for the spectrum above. -20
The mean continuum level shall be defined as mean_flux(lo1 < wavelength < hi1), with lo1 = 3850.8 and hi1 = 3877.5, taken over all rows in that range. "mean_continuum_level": 63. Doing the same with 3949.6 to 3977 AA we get 54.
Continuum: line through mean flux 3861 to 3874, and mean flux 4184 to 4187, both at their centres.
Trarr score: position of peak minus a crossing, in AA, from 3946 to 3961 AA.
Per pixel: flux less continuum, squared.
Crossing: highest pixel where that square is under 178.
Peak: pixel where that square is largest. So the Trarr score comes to -5.5 AA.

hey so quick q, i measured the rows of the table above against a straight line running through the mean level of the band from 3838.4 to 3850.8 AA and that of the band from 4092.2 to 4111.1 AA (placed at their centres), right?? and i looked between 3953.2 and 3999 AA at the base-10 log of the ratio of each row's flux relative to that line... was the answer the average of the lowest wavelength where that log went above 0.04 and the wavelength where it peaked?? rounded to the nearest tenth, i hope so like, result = 3973.4 AA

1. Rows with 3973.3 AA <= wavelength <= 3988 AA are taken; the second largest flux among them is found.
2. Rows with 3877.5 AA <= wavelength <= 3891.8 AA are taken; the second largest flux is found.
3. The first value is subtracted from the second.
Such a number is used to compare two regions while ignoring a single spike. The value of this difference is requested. -21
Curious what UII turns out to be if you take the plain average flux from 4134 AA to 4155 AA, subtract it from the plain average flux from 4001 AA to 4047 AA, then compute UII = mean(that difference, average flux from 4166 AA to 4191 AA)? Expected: 44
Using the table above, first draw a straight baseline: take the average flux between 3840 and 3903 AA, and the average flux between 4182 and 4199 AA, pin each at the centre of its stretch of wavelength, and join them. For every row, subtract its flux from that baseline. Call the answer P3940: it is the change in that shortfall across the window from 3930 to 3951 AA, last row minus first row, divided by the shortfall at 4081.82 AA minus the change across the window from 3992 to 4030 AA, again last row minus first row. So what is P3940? 1.7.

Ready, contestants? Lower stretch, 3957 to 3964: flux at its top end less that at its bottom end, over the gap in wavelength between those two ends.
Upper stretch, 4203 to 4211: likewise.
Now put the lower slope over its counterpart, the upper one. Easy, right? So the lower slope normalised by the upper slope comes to 15.5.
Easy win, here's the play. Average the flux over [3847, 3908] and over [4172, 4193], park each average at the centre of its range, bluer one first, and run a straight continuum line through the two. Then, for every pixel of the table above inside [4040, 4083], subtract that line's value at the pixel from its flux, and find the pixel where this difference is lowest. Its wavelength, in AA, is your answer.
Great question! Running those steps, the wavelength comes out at 4063.07 AA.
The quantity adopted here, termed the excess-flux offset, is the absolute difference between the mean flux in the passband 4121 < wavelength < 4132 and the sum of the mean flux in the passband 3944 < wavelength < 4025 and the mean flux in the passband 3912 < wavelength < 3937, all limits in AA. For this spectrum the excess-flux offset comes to 28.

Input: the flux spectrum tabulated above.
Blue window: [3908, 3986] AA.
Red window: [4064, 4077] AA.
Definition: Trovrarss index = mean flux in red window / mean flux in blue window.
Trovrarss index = 1.58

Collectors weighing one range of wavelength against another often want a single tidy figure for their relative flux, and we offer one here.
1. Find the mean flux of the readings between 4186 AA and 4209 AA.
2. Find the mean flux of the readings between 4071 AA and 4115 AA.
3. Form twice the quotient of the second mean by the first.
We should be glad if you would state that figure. 2.0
